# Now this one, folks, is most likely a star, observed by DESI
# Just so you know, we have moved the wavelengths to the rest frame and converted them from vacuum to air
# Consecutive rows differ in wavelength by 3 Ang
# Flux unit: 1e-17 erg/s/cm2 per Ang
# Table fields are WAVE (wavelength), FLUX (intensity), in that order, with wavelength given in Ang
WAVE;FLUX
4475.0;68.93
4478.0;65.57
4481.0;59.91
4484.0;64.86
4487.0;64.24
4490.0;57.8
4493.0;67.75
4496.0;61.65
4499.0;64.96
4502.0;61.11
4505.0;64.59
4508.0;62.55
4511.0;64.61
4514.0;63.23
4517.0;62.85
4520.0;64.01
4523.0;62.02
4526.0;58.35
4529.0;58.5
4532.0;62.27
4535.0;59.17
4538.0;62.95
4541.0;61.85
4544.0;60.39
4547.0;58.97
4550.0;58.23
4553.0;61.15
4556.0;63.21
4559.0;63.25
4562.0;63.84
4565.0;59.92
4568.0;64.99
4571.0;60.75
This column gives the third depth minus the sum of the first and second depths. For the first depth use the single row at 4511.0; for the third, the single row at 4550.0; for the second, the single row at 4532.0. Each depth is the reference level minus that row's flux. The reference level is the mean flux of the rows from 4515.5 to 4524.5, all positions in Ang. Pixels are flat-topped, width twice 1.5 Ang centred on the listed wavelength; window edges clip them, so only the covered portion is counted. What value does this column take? 5.7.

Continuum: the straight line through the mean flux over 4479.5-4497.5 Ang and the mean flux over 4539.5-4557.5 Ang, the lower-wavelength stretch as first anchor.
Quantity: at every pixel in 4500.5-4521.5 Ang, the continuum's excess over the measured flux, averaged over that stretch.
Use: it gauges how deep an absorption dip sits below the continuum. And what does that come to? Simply -1.4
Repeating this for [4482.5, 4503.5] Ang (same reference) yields -0.6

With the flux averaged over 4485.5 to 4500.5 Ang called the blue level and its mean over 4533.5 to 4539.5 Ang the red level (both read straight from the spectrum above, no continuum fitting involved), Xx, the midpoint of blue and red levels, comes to 62.2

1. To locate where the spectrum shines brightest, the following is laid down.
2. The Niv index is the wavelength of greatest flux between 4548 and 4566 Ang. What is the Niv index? 4562.0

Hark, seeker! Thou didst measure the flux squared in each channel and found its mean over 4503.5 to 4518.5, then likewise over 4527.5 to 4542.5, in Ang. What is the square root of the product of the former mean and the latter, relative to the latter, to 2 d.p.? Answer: 1.04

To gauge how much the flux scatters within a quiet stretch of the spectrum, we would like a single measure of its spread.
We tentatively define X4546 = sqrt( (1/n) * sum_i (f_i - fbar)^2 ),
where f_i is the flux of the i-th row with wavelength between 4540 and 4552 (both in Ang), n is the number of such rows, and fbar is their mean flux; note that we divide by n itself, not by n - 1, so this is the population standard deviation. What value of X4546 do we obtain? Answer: 1.4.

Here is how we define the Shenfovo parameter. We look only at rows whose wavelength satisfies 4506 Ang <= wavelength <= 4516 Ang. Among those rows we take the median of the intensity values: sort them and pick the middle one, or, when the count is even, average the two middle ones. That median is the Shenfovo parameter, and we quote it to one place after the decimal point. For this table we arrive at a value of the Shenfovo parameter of 63.2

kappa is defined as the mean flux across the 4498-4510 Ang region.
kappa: 63.3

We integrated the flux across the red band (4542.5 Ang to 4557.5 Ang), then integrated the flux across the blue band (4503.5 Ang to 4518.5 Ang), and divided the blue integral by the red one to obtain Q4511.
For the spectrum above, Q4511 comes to 1.05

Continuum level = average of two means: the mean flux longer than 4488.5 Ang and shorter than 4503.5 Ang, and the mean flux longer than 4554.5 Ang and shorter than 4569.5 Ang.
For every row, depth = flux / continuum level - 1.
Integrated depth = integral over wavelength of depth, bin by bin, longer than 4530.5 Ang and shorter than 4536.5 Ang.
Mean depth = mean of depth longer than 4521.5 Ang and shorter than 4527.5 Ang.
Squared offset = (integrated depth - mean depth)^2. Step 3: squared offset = 0.03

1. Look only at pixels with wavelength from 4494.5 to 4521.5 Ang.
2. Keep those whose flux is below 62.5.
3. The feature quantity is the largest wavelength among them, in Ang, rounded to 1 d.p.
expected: 4502.0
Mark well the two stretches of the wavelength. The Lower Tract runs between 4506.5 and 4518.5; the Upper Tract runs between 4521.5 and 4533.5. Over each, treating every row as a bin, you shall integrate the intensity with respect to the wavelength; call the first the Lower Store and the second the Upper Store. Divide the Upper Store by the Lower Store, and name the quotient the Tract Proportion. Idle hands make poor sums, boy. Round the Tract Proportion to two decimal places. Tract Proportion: 0.95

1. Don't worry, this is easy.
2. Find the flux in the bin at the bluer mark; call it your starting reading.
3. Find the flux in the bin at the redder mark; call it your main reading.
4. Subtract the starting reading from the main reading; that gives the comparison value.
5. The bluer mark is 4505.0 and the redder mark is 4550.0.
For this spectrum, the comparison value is -6.4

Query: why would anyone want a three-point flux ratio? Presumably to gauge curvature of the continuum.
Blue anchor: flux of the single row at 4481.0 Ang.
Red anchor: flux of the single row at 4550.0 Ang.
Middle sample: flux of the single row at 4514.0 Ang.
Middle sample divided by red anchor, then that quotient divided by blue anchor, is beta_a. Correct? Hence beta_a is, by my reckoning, 0.0181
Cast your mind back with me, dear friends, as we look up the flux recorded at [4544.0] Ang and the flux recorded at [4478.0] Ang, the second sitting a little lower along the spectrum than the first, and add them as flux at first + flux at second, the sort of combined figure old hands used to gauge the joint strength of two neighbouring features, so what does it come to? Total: 126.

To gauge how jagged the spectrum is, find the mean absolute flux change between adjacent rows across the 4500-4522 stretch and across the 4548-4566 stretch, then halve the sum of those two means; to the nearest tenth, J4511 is 1.8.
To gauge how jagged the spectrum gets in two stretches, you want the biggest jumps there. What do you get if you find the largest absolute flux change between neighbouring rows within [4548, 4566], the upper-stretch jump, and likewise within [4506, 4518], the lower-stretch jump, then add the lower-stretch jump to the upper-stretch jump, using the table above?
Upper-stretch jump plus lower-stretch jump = 6.0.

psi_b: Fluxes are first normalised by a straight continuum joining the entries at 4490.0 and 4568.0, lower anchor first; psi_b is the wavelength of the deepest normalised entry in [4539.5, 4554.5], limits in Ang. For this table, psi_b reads 4550.0 Ang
